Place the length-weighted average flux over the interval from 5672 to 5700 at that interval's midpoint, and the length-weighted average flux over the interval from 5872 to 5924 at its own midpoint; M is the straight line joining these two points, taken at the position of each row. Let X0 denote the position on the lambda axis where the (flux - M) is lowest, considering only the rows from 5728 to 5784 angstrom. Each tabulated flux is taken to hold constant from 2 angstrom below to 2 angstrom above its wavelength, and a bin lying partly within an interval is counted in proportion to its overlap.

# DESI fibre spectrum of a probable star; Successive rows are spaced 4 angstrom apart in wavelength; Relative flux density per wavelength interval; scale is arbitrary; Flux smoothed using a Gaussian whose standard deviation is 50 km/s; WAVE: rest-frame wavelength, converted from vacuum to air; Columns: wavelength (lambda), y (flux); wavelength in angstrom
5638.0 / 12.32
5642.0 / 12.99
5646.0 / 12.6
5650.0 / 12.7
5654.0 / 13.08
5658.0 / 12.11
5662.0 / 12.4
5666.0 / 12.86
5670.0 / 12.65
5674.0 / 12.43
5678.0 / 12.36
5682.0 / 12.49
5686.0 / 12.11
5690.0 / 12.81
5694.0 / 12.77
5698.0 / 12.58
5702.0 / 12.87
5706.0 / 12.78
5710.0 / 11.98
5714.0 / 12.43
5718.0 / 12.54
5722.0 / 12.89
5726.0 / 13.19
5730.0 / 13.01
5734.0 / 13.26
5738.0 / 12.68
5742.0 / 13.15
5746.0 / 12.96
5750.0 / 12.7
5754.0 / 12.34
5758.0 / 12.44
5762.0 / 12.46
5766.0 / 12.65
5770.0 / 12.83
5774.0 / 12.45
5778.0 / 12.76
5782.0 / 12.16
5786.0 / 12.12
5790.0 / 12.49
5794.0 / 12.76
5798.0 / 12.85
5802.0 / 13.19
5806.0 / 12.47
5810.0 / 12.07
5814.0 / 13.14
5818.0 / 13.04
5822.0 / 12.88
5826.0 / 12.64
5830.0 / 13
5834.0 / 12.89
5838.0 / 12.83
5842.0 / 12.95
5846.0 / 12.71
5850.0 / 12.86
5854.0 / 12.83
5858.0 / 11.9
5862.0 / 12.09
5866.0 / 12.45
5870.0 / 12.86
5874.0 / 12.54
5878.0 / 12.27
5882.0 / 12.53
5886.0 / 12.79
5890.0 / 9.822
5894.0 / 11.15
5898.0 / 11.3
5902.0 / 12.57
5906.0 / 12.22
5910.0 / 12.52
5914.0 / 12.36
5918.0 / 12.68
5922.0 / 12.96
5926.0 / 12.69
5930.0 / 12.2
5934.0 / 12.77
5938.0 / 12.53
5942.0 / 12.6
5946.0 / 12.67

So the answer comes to 5782.0 angstrom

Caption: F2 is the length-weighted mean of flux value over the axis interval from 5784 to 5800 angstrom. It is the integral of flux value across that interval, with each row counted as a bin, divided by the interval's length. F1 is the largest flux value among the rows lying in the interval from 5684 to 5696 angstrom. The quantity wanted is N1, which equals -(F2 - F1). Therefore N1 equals 0.3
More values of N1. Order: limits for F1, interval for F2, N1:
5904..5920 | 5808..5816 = 0.1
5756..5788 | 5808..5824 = 0.0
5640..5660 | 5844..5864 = 0.6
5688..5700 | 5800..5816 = 0.1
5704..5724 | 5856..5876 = 0.5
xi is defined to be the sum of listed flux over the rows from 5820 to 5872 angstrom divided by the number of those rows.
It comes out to 12.7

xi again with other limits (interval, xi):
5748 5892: 12.5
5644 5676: 12.6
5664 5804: 12.7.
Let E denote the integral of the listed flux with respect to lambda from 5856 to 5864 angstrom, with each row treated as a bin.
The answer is 96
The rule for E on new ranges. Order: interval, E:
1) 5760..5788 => 350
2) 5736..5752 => 206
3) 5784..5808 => 304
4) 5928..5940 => 150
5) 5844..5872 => 351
